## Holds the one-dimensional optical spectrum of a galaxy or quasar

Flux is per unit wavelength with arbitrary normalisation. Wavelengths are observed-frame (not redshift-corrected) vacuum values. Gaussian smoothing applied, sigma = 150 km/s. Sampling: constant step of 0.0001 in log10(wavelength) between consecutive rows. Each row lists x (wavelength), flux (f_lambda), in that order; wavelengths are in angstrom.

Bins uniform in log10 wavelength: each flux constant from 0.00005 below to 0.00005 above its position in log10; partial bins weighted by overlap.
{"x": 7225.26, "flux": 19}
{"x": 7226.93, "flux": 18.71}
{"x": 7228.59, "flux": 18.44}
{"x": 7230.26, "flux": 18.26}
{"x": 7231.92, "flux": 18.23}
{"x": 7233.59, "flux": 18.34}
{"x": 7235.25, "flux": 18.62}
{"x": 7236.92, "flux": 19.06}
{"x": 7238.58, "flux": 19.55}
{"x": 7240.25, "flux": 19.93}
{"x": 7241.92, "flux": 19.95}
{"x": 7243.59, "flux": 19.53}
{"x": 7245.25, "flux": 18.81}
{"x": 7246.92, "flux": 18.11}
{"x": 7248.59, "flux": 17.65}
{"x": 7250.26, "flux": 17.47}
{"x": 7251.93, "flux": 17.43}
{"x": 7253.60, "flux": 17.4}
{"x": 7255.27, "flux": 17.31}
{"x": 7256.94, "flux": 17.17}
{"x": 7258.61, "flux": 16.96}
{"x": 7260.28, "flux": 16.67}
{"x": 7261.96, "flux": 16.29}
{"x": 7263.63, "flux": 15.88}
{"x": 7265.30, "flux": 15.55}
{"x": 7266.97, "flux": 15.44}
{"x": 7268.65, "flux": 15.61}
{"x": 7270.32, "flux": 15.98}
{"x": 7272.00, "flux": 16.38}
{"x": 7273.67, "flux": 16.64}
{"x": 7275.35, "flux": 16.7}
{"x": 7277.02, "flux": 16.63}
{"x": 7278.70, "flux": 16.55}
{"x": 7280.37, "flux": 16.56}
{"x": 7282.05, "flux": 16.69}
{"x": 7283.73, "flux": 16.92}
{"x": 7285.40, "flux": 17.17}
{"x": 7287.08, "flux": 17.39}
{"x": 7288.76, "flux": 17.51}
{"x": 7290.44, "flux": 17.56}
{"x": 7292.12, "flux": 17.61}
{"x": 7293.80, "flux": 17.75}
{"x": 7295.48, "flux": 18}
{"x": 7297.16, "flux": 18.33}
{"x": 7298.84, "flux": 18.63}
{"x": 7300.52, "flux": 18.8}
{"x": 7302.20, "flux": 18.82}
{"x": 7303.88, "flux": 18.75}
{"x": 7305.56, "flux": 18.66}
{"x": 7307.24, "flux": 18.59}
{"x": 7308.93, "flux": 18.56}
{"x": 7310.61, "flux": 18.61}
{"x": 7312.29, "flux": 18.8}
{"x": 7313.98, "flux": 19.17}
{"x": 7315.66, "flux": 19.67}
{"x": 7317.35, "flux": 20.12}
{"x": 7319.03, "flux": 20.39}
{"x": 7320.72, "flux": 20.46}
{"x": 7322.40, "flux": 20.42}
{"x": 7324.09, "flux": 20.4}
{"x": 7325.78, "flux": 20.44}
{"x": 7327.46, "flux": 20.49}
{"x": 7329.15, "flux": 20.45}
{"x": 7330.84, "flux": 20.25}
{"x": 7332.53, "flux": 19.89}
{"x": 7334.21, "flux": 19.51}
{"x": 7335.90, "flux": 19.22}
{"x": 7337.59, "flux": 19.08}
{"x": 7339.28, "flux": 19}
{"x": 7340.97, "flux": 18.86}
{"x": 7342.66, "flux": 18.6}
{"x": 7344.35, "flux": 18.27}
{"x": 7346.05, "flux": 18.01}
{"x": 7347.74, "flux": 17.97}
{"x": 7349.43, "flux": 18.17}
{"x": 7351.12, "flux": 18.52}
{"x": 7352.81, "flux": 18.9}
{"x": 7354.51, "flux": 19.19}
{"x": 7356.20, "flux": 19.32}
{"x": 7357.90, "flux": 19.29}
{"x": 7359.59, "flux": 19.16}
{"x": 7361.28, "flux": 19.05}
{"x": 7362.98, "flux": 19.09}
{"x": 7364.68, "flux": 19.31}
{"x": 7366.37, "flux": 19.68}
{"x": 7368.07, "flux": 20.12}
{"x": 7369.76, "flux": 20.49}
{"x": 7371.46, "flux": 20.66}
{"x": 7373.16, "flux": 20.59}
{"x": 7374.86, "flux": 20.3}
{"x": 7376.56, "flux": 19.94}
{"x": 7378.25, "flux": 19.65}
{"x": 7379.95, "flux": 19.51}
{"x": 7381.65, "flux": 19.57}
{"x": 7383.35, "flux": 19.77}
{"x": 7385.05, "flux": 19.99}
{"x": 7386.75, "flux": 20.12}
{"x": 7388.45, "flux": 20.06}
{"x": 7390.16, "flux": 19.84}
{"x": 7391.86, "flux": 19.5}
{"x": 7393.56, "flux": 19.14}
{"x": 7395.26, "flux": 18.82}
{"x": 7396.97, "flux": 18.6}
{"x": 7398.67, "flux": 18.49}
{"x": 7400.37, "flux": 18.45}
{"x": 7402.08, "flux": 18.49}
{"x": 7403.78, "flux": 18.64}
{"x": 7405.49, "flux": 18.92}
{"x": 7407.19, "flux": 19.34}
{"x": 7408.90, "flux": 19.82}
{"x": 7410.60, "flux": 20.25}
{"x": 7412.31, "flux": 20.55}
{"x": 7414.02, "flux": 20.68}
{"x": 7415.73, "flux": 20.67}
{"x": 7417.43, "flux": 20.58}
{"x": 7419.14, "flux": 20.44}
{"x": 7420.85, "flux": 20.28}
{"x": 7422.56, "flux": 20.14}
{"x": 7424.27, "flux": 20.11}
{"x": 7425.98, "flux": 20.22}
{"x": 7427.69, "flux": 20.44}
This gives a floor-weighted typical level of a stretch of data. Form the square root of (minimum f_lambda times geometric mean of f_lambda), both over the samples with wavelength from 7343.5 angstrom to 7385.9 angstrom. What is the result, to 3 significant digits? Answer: 18.7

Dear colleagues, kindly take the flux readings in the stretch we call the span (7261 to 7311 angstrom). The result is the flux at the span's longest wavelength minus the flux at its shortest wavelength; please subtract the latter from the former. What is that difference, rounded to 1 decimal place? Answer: 2.3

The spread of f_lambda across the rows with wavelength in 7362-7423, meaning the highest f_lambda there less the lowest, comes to 2.2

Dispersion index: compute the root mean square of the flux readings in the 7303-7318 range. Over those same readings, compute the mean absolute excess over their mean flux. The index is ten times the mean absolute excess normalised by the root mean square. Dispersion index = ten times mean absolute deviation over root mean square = 0.23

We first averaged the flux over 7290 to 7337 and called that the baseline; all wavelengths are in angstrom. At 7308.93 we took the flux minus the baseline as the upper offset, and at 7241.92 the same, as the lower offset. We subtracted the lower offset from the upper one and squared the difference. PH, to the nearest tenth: 1.9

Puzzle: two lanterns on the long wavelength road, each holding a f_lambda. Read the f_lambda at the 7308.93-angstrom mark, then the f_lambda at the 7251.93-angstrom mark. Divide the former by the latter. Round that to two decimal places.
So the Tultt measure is 1.06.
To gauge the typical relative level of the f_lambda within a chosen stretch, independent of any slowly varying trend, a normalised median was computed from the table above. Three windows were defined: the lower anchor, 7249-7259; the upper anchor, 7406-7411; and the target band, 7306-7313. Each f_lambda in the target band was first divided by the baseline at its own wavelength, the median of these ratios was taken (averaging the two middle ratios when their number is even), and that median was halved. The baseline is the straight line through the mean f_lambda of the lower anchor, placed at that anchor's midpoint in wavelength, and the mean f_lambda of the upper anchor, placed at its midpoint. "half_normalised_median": 0.51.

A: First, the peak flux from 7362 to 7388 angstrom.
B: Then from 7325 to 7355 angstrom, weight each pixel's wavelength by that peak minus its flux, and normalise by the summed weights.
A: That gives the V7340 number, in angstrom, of 7344.1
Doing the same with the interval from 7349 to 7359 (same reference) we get 7353.0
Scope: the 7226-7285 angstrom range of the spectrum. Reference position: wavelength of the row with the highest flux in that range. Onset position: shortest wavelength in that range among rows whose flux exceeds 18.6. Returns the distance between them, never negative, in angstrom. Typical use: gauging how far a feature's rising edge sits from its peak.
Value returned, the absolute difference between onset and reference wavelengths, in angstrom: 15.0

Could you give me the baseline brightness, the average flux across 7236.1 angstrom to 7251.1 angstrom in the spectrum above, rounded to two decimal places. 18.90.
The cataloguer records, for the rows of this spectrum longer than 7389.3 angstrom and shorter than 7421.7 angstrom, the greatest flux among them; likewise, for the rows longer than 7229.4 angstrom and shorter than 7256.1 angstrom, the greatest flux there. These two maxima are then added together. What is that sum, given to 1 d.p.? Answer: 40.6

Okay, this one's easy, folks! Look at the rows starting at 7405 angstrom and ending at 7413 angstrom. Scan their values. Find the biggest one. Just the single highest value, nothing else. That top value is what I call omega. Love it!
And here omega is 20.55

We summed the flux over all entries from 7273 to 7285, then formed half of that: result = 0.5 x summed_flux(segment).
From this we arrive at 58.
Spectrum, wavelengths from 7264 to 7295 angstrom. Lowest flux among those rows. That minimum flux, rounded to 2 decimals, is 15.44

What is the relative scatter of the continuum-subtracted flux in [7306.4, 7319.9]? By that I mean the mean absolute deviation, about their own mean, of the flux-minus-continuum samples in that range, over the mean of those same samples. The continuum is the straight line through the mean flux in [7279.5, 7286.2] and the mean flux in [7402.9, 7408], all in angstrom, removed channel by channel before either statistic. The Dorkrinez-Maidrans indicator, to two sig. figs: 0.30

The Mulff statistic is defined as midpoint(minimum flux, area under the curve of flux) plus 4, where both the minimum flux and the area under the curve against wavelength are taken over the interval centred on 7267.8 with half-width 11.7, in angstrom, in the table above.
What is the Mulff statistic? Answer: 203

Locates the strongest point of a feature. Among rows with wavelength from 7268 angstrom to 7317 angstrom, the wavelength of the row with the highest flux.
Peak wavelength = 7315.66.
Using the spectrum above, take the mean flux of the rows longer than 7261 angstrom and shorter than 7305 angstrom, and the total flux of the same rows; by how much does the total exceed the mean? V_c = 427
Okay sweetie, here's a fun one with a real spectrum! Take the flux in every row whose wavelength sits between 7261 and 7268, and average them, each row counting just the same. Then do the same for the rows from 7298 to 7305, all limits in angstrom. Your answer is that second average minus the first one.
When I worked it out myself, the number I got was 3.0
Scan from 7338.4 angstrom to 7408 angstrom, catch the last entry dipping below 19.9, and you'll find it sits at 7407.19 angstrom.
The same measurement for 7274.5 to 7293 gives 7292.12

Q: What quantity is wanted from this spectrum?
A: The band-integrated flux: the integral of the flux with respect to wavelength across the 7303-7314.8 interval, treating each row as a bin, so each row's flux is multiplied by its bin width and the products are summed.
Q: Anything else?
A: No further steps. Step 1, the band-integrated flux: 221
